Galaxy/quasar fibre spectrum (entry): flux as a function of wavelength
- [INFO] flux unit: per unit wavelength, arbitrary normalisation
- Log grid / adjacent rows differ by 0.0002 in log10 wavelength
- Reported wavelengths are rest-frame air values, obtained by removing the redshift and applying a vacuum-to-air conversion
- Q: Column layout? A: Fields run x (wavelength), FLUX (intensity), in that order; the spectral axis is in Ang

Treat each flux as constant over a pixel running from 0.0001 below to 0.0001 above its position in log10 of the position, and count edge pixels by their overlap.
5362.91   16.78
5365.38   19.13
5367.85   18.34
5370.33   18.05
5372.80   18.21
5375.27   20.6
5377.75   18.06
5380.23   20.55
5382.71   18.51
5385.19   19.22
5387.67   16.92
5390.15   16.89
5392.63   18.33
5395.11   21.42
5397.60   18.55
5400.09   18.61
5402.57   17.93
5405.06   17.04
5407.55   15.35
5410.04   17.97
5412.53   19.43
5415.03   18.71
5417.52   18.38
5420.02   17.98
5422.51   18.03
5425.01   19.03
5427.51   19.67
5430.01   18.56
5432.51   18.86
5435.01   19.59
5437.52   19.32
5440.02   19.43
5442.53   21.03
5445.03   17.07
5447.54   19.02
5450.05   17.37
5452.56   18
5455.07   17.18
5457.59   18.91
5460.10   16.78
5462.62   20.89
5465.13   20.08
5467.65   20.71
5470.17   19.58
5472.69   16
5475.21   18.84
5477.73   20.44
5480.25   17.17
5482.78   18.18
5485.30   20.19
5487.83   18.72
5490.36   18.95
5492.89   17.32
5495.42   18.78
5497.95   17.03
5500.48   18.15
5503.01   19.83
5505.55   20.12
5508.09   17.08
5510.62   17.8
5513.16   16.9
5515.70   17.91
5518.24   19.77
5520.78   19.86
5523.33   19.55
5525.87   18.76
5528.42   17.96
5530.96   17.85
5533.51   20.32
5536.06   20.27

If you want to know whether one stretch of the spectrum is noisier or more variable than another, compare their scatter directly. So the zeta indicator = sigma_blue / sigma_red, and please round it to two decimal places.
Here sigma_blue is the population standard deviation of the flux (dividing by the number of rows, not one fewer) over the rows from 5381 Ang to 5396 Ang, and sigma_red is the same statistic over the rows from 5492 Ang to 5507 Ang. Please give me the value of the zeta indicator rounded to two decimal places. 1.32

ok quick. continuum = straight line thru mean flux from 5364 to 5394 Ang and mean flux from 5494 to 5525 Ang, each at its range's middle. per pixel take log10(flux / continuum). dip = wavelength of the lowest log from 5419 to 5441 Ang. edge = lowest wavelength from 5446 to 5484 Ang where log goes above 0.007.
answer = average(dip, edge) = 5433.8 Ang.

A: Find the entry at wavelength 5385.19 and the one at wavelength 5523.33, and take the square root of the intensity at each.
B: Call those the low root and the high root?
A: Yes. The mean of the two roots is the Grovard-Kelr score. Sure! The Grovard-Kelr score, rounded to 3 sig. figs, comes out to 4.40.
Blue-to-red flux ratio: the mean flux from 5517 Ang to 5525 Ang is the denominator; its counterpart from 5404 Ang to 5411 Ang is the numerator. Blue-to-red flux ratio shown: 0.85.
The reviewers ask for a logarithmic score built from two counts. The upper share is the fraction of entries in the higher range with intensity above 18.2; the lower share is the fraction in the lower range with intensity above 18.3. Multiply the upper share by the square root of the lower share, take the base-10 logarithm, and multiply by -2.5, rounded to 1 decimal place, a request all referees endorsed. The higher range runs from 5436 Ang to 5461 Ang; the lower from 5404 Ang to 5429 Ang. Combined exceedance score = 1.1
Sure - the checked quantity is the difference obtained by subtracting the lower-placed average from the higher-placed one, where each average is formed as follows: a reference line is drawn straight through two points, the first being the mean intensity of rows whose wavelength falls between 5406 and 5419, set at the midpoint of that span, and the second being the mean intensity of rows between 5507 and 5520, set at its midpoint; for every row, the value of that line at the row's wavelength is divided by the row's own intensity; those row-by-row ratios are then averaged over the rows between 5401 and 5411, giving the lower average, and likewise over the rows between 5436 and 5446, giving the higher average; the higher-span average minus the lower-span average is -0.12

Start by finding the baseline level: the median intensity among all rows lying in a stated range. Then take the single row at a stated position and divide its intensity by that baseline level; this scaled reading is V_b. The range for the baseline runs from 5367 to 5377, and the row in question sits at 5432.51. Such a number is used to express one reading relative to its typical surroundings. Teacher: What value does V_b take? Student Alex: 1.03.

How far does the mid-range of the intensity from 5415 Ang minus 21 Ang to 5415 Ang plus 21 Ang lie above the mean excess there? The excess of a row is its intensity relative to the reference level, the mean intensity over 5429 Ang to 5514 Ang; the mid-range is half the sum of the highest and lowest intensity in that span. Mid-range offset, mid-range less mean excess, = 18.5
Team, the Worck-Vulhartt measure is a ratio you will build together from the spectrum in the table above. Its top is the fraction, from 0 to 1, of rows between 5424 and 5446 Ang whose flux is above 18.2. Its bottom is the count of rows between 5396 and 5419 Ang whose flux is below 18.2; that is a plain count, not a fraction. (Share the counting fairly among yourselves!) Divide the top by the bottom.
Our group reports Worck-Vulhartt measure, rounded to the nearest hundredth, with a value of 0.22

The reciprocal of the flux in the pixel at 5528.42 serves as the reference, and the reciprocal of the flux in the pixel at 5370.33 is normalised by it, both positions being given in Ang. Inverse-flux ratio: 1.00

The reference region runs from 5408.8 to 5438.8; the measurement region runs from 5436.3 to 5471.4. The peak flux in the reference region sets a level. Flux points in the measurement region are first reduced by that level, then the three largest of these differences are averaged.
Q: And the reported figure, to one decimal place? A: 1.2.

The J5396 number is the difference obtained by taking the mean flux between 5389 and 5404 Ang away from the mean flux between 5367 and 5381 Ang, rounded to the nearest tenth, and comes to 0.3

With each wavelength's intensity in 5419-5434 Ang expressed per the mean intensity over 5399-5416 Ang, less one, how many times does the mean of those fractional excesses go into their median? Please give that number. 1.0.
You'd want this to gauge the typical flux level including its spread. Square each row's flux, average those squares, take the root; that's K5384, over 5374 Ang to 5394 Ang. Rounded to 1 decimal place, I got 18.7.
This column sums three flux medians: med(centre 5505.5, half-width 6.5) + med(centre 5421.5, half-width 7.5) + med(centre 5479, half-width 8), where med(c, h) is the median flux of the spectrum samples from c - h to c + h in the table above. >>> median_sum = 55.2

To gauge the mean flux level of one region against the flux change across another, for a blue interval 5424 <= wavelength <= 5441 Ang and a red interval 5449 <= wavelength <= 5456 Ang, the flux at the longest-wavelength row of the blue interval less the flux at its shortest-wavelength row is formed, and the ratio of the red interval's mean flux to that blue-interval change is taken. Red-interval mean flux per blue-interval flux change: 44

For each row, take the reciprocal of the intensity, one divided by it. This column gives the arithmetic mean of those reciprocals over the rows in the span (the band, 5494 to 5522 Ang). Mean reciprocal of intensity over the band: 0.0544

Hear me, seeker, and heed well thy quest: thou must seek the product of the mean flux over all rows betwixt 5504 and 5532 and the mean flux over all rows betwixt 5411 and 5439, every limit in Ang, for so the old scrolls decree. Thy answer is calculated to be 349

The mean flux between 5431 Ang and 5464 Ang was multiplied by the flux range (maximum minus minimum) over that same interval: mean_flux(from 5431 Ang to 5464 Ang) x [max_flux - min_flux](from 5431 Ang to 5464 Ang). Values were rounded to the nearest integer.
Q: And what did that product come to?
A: 80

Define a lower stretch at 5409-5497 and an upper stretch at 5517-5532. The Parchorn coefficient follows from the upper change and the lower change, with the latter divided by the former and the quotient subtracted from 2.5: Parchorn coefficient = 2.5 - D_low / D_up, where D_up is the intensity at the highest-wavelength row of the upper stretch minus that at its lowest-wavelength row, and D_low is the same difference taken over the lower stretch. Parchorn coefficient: 2.9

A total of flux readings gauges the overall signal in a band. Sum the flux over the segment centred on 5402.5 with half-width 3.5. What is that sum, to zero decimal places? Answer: 54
